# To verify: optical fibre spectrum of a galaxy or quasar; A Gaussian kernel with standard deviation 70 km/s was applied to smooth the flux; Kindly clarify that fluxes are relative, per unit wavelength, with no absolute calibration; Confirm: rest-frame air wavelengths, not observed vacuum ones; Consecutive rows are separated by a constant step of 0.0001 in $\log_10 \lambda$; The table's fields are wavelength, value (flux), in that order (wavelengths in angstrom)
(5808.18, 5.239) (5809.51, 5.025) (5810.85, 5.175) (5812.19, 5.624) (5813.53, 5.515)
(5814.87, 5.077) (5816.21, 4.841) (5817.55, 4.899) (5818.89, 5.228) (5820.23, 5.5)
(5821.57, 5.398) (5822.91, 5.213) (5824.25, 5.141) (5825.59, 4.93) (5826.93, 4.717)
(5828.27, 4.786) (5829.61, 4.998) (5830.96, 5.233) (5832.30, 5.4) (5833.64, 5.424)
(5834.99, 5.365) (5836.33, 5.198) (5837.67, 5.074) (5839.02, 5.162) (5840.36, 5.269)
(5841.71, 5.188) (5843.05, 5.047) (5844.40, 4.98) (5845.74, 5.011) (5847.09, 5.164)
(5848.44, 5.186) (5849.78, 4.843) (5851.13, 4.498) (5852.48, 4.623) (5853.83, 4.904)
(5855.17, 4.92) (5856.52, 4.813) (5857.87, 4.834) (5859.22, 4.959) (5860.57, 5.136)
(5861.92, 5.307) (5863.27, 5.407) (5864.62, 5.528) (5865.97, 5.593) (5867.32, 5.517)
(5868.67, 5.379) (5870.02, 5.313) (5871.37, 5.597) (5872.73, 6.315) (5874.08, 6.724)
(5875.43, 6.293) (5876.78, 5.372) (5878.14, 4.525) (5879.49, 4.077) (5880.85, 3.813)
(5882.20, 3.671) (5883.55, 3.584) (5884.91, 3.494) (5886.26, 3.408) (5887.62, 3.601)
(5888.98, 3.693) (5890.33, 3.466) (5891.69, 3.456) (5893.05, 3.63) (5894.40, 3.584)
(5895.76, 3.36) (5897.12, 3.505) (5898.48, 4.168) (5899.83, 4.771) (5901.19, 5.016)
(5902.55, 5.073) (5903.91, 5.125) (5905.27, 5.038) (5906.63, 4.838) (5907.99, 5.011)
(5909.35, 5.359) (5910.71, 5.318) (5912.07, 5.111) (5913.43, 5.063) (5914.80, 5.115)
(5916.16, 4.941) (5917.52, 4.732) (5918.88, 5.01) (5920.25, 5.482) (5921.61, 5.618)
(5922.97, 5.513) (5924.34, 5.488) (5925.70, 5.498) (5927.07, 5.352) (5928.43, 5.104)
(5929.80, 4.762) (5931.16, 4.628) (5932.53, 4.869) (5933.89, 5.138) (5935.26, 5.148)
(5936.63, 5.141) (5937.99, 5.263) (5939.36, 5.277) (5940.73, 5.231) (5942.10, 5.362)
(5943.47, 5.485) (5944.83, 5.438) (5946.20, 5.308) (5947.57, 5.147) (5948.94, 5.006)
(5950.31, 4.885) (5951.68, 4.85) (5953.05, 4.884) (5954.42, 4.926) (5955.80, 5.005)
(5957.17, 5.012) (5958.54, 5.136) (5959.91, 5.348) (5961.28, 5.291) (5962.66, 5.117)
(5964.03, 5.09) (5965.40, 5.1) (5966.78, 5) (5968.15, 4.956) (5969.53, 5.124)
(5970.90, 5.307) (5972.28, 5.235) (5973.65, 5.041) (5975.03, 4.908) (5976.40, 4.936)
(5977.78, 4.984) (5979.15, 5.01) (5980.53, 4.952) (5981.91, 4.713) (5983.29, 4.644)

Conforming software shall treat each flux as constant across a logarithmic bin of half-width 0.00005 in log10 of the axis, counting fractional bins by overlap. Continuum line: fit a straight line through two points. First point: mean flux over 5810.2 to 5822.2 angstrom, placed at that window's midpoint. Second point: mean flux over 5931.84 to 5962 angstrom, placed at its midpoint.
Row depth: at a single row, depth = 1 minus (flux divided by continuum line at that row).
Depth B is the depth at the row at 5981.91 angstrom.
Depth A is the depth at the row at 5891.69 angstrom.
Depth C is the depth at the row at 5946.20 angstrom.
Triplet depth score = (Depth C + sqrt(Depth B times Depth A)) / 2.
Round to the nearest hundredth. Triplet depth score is 0.06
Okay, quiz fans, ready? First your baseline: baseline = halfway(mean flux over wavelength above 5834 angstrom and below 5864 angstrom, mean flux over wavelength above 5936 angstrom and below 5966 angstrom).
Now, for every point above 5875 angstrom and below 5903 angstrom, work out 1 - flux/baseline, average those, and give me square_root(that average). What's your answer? 0.45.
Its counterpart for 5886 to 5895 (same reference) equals 0.55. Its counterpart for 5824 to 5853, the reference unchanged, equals 0.09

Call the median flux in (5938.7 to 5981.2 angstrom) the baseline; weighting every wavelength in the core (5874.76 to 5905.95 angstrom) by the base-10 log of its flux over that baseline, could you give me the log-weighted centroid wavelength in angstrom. 5889.8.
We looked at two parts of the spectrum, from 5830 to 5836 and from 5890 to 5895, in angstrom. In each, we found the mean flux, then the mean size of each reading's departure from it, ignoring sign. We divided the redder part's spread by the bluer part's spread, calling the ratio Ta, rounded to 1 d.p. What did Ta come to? 1.2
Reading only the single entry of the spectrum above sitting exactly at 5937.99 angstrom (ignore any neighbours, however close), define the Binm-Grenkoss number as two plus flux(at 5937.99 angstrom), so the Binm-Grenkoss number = 7.26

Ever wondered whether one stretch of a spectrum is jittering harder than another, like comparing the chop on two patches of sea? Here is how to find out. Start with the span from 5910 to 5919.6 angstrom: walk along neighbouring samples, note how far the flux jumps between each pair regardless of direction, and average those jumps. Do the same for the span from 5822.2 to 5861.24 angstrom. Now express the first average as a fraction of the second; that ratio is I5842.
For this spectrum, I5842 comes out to 1.2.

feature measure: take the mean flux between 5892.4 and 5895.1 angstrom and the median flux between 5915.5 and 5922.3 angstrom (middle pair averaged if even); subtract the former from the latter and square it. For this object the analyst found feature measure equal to 2.0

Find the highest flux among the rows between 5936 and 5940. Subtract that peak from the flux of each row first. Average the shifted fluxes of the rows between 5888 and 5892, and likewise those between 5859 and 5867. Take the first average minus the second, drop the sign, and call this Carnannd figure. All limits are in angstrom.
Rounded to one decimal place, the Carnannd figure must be 1.8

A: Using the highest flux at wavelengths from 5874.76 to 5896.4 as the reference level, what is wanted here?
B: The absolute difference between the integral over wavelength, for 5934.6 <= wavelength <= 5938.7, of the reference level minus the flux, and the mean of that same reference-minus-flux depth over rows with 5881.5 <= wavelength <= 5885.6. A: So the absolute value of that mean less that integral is 1.8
